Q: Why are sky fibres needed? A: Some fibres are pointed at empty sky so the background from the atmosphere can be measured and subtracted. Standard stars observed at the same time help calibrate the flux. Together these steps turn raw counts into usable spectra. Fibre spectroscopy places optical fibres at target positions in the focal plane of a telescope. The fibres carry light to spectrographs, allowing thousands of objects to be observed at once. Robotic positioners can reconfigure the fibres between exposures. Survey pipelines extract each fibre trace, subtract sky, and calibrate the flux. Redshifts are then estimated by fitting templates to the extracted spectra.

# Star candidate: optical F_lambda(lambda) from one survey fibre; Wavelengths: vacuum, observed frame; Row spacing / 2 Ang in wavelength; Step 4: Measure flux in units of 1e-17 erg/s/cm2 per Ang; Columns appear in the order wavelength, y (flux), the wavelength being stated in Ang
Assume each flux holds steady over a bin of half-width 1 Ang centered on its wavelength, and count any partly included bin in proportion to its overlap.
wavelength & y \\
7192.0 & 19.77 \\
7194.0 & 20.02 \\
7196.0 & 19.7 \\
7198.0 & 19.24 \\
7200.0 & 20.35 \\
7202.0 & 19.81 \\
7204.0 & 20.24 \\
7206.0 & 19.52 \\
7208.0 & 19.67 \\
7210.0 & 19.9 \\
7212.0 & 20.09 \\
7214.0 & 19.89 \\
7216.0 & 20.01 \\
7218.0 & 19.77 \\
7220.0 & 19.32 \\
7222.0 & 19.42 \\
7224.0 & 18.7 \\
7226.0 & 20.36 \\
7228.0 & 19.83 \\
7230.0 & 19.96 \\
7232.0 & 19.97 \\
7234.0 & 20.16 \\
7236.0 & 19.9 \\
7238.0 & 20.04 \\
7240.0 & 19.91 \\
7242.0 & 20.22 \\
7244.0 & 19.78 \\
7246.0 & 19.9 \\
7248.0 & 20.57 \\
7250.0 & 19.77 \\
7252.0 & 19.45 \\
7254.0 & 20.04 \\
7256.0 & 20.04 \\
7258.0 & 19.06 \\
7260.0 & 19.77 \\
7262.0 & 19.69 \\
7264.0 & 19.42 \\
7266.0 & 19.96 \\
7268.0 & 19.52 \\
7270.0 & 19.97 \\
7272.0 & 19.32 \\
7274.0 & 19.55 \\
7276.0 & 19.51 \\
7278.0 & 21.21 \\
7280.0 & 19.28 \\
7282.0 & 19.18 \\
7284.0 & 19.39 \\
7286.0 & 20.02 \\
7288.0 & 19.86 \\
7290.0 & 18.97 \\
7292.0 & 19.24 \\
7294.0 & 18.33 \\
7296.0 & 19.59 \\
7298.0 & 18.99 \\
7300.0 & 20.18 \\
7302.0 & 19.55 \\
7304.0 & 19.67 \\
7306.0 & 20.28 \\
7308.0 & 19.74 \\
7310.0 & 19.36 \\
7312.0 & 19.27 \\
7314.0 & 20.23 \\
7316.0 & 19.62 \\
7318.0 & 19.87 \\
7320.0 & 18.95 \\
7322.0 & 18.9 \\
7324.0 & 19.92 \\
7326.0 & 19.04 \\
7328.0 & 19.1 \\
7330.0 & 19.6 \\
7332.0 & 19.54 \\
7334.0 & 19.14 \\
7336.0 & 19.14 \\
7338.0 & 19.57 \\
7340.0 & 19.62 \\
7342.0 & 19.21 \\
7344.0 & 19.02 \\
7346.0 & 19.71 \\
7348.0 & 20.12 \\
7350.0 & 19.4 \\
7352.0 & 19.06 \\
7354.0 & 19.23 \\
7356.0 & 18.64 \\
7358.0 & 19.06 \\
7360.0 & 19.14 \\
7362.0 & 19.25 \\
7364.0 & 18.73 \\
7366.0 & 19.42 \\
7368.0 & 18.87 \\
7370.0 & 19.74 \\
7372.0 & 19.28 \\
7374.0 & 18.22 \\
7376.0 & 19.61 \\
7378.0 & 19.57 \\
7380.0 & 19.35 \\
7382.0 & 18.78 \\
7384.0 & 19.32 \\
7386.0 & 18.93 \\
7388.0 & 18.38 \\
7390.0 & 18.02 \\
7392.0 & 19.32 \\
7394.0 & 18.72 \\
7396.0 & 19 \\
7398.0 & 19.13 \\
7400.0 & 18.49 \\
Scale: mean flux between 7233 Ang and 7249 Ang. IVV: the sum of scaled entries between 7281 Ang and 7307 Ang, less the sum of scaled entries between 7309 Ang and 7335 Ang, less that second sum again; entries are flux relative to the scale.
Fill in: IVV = -12.6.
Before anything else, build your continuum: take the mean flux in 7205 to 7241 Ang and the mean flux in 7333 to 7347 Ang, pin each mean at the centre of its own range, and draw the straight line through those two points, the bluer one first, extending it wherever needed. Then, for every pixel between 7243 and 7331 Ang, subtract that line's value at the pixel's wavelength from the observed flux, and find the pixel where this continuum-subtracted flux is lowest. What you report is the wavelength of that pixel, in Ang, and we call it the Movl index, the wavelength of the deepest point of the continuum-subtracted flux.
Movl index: 7294.0 Ang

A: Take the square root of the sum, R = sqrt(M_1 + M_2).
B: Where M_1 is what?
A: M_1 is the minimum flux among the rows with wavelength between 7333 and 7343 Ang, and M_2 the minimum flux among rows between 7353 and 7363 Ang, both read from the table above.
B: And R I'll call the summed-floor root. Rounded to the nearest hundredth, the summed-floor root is 6.15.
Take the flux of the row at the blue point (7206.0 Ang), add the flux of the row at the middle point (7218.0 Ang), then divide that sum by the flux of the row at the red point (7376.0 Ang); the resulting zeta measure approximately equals 2.00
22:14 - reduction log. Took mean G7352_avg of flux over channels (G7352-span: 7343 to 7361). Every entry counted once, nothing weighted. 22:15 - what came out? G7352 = 19.3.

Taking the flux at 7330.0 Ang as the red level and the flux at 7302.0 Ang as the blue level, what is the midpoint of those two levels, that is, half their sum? 19.6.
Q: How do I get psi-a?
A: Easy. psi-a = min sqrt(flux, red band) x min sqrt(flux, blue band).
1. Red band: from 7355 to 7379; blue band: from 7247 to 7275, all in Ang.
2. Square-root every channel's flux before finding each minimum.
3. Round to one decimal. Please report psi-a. 18.6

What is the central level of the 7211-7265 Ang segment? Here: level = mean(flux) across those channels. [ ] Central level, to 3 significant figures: 19.8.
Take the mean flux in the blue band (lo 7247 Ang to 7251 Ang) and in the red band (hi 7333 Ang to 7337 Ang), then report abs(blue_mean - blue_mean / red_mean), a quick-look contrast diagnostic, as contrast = 19.1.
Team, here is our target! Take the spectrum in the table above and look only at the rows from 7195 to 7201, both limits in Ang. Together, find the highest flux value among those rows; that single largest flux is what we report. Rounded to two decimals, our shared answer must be 20.35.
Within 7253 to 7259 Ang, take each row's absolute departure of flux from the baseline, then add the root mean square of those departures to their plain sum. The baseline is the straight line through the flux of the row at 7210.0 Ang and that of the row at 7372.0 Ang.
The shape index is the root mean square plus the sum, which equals 1.7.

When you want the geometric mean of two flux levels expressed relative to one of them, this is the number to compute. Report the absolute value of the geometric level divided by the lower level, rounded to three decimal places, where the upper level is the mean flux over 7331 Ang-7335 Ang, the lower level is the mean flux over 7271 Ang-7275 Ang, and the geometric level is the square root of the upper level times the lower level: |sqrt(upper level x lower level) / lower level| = 0.998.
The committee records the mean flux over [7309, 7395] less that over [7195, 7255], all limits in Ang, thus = -0.62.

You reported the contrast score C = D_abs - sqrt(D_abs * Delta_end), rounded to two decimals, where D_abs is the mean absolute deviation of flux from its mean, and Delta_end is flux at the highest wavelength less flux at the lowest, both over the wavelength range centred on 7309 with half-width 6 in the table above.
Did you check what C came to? -0.10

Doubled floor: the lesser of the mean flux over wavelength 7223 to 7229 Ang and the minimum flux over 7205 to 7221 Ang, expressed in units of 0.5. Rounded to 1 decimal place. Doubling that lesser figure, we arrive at 38.6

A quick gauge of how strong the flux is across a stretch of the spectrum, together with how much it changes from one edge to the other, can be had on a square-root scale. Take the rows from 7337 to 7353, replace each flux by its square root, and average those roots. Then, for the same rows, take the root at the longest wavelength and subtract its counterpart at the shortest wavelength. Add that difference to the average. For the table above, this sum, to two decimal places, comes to 4.35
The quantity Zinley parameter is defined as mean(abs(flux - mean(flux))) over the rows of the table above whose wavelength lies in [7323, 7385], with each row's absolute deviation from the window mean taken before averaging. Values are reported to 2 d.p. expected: 0.30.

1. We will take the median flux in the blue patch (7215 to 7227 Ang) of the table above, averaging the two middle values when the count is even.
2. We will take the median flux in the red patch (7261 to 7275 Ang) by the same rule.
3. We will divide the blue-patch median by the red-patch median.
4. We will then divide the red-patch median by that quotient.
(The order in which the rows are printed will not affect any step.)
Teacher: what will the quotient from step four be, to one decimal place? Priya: 19.5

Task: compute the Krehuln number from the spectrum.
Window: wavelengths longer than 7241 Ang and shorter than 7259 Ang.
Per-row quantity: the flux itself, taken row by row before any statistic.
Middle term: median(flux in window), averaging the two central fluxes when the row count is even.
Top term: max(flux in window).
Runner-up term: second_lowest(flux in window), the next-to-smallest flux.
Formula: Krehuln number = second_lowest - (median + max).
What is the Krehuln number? -21.0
